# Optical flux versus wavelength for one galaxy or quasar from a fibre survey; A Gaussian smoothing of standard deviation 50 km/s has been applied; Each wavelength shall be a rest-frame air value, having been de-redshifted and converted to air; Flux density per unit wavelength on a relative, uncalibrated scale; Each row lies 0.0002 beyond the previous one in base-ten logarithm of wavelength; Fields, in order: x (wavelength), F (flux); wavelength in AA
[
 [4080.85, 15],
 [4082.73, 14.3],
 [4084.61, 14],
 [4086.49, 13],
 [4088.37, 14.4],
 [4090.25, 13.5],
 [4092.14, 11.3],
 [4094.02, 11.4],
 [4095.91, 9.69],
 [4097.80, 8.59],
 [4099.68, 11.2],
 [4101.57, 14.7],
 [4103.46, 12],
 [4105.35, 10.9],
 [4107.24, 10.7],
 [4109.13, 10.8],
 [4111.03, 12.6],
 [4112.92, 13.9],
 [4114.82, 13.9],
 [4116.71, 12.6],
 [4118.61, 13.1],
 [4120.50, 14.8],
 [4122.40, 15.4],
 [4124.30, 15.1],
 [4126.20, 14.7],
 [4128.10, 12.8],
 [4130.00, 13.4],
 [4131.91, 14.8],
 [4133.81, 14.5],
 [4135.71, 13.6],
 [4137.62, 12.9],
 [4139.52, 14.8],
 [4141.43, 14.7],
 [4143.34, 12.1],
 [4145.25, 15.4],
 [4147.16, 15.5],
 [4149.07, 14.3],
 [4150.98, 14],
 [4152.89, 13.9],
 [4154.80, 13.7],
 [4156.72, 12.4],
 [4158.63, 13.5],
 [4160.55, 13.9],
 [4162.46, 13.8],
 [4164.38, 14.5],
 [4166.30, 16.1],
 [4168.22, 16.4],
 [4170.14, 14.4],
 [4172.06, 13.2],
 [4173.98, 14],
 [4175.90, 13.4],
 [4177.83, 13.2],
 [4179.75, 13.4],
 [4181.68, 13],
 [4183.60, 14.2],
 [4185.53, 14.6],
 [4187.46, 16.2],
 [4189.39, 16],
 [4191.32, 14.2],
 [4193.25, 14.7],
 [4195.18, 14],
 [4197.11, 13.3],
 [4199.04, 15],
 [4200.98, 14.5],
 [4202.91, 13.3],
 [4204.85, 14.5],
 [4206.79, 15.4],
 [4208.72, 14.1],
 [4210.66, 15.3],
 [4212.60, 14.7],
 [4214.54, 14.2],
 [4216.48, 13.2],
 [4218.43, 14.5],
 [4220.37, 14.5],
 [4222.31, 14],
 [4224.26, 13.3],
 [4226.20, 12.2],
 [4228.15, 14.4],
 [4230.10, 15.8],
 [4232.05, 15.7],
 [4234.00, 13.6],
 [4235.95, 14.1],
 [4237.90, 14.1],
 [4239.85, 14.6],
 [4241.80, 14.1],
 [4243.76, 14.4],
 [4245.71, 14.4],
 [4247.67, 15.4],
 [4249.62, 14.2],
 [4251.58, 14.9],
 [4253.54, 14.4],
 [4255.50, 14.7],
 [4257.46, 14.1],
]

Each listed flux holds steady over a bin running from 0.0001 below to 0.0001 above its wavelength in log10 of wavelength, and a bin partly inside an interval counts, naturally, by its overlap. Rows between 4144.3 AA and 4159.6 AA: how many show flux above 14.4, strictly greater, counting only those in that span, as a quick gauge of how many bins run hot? 2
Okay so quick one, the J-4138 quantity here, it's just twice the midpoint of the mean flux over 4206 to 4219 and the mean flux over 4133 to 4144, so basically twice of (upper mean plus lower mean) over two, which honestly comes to 28.3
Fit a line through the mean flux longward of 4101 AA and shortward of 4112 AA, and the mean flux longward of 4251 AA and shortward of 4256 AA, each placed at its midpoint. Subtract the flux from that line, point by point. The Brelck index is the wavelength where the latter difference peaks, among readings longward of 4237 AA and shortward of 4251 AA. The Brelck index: 4249.62 AA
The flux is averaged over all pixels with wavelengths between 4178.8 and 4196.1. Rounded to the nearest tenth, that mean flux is 14.5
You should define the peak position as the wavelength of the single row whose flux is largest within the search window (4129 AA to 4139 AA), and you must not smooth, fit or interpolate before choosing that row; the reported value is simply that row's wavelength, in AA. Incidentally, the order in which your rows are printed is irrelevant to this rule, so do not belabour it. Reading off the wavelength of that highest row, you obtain 4131.91 AA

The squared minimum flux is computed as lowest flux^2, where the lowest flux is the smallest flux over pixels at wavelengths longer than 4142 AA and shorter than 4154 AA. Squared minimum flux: 146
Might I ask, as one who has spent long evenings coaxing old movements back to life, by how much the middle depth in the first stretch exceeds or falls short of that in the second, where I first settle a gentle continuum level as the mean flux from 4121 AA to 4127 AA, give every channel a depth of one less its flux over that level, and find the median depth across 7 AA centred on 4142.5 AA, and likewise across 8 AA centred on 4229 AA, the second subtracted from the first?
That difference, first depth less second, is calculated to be 0.020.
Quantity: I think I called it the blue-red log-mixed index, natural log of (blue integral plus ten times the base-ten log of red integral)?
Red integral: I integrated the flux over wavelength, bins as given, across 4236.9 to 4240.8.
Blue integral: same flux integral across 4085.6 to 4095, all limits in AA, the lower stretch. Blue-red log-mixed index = 4.92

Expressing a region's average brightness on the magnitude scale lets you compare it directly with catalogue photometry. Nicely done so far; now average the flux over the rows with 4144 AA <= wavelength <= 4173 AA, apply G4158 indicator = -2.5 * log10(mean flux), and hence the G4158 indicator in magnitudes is -2.89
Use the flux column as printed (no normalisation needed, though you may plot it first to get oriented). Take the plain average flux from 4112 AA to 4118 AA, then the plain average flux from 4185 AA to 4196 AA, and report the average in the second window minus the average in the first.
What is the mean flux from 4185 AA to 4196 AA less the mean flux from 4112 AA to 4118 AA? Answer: 1.5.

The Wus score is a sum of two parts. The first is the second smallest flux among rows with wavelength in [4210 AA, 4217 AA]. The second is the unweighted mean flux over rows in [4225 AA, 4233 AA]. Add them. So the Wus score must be 28.7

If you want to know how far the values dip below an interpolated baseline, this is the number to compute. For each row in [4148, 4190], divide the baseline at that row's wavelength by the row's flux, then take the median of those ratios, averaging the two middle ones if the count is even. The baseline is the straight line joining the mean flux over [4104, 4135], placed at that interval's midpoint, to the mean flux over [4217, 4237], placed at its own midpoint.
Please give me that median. 0.98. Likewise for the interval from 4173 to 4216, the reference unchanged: 0.98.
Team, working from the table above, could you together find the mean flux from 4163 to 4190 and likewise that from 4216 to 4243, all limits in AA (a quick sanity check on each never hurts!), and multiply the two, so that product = 205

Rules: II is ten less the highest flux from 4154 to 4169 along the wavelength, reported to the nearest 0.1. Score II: -6.4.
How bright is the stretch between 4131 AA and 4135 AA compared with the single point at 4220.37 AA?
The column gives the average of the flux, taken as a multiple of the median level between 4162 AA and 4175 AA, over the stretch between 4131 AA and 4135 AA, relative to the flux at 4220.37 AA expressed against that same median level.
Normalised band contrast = 1.01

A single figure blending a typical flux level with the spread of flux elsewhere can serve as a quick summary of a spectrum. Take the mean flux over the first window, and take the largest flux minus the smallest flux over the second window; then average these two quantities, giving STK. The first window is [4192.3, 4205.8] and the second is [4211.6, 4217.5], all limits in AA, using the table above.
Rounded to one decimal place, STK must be 7.8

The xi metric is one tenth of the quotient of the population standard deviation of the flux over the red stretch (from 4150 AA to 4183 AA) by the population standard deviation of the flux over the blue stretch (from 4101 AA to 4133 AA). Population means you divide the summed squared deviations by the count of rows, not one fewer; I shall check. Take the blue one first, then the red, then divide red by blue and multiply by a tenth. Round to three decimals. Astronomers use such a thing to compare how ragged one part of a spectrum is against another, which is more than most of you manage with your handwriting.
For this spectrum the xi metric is 0.065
